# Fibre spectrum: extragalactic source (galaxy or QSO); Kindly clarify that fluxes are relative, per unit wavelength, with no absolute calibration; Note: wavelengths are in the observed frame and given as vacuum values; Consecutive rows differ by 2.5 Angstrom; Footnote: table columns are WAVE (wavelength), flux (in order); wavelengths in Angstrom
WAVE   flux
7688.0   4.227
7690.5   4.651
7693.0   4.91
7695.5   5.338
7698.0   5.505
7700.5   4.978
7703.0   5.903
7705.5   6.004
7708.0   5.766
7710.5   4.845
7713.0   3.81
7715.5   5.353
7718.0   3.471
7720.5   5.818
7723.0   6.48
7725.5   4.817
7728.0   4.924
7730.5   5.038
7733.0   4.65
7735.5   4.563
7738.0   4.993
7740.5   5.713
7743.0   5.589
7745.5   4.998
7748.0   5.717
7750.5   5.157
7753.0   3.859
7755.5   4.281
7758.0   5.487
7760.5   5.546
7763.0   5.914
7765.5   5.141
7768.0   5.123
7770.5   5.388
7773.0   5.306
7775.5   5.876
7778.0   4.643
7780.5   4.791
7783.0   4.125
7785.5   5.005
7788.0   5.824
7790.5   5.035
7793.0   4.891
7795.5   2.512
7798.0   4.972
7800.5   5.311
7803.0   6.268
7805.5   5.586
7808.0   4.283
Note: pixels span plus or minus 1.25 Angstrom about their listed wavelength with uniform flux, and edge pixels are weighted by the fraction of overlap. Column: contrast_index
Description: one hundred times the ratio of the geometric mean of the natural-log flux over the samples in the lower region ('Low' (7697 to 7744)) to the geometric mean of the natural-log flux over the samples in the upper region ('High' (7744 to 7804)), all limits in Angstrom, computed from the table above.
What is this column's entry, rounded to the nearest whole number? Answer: 102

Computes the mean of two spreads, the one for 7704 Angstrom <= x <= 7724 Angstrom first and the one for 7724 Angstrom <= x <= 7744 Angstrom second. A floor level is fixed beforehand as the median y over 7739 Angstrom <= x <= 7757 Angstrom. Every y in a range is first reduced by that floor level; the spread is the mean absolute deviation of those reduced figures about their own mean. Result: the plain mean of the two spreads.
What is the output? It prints 0.59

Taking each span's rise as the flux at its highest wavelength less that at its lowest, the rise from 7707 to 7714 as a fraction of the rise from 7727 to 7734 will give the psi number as 7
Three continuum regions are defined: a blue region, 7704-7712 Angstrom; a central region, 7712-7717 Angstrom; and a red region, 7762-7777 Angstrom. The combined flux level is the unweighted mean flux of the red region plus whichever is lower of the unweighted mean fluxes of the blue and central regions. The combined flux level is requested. 10.0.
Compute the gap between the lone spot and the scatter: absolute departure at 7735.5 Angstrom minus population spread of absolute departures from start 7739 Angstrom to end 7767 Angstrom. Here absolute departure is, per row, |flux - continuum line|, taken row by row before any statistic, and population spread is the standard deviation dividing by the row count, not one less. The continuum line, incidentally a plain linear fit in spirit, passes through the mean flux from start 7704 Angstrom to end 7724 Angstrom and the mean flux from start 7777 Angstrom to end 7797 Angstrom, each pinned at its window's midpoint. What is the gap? 0.16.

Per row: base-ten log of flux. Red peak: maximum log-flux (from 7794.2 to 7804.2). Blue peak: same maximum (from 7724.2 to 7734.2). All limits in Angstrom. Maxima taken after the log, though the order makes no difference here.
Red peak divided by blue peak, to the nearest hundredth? 1.14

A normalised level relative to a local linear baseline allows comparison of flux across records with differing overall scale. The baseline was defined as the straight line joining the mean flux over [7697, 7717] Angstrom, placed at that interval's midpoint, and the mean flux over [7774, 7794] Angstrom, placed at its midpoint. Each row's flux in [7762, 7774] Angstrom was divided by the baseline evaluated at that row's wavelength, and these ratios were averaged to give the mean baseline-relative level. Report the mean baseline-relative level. 1.06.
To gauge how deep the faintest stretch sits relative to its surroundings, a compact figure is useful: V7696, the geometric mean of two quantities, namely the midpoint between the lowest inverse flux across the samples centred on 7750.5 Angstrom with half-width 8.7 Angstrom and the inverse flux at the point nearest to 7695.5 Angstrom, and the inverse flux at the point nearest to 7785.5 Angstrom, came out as 0.190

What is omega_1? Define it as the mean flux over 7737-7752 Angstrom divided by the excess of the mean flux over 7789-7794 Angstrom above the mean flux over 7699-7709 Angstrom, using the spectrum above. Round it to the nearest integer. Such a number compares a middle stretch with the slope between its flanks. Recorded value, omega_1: -8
